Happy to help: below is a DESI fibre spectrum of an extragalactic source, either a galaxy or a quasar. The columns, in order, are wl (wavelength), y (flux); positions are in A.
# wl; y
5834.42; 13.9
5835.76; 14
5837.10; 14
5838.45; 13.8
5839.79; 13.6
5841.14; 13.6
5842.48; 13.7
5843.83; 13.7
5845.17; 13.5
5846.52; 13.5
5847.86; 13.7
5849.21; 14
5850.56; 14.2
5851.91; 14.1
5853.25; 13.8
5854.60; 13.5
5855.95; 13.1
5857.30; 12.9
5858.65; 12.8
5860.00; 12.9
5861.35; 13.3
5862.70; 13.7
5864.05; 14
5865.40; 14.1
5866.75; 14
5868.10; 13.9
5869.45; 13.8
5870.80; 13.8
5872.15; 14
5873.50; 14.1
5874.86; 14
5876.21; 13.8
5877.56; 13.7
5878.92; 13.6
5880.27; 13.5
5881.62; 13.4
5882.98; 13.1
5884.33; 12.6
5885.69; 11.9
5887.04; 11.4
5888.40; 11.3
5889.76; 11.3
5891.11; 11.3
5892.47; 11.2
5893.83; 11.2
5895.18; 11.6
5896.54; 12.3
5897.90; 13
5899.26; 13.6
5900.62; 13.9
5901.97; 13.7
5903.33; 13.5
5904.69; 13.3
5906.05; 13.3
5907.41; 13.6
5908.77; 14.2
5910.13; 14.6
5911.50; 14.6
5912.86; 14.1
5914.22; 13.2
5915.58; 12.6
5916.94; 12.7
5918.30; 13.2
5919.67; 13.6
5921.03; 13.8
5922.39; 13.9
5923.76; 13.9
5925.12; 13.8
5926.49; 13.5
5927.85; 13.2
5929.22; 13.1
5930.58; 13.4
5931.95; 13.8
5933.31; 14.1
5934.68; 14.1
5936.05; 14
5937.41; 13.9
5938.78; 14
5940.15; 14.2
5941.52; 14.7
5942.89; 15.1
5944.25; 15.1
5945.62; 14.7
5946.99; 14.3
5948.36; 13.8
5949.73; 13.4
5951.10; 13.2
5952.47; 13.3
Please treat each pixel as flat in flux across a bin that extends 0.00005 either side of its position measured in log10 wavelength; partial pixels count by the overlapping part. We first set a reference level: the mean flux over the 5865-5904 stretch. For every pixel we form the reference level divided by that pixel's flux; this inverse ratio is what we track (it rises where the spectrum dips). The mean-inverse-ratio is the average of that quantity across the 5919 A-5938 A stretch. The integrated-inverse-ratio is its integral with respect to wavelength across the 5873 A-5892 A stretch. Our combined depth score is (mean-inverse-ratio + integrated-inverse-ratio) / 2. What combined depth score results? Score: 10.2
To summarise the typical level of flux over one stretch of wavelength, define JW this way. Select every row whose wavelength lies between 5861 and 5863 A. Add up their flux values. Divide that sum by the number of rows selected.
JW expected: 13.5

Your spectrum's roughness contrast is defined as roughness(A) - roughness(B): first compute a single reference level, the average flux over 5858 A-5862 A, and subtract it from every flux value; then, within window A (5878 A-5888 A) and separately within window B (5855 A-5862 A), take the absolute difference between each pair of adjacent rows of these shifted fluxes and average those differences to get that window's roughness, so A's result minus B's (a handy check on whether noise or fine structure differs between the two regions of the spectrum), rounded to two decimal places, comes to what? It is 0.17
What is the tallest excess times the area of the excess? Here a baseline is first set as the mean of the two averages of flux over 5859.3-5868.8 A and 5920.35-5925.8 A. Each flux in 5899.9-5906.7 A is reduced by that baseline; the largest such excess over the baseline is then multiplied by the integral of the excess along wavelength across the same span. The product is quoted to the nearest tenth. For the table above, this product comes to -0.2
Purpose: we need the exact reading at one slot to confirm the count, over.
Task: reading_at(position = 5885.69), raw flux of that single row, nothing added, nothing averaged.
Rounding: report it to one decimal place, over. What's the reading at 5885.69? 11.9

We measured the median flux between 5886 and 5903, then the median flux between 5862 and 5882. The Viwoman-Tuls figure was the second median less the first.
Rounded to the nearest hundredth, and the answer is 2.30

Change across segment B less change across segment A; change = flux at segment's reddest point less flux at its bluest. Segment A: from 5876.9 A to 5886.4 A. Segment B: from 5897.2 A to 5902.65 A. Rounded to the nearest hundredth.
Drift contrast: 2.50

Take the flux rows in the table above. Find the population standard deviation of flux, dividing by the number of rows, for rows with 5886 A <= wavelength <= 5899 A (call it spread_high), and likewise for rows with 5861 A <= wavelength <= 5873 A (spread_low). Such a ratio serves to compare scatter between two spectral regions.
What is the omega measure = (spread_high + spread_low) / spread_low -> 3.58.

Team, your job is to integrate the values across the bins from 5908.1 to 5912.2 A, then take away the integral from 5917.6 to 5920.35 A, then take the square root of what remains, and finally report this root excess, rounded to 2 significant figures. 4.7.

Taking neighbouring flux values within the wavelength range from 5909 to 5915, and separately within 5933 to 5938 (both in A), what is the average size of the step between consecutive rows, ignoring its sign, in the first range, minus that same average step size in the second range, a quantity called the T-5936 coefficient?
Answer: 0.40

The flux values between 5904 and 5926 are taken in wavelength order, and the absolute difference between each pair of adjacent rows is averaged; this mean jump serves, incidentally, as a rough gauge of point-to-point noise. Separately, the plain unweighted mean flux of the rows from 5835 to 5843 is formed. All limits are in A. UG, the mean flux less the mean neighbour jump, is 13.5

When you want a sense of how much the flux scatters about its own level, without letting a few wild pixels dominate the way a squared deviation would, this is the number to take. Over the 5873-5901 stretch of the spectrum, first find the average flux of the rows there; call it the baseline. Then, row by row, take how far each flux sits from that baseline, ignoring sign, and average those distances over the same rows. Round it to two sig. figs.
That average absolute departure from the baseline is 1.0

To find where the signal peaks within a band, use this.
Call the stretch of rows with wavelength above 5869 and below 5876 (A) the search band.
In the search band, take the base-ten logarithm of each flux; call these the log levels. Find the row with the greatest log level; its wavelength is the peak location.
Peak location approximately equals 5873.50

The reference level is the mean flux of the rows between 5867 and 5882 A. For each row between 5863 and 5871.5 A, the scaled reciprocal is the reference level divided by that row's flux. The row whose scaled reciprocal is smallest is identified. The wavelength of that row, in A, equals 5865.40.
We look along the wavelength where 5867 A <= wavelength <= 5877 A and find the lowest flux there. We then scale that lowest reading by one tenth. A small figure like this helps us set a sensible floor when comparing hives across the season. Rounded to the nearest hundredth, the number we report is 1.38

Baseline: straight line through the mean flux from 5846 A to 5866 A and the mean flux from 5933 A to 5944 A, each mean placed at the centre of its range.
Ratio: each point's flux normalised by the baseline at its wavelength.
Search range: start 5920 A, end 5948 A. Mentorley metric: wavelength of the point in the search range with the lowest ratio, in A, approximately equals 5929.22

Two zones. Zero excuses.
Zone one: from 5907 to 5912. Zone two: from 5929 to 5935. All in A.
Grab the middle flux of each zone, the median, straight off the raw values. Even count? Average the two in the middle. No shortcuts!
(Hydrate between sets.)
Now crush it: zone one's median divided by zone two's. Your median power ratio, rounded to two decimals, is 1.04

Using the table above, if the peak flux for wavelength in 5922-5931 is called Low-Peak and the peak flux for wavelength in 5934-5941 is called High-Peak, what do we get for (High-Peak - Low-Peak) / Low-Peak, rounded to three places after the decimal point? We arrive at 0.022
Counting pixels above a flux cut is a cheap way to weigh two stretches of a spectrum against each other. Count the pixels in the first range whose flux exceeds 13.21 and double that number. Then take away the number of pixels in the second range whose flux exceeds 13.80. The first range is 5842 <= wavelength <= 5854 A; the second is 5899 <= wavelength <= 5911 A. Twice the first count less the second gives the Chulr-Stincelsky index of 15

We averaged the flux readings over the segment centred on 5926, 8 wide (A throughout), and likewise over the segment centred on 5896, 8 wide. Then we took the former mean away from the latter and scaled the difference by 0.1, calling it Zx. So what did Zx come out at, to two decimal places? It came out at -0.14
